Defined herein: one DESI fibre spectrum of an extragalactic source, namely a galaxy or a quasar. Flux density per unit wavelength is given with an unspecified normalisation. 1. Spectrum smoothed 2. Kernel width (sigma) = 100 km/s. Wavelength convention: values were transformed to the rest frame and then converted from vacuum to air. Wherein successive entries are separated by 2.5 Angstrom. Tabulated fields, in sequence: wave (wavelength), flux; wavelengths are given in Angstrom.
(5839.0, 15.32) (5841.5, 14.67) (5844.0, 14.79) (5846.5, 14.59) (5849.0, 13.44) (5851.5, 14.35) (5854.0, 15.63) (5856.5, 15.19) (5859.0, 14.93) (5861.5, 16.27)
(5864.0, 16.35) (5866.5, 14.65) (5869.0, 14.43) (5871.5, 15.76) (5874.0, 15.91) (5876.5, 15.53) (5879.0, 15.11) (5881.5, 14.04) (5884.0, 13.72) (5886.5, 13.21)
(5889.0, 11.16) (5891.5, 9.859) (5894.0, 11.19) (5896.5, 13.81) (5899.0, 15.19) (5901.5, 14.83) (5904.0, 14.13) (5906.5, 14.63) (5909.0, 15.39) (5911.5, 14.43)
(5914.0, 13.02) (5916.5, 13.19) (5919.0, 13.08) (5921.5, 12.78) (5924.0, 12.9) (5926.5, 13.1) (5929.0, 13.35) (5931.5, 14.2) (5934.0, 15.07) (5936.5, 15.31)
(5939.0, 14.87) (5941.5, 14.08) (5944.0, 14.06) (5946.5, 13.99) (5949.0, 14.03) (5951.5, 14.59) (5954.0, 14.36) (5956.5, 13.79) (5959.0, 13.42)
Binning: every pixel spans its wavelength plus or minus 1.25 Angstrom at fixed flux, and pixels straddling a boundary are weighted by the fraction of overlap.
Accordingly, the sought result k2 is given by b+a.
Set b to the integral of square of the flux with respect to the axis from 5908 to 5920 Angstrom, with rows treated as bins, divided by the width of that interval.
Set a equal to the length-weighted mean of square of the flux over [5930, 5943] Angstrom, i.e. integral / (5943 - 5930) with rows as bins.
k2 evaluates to 407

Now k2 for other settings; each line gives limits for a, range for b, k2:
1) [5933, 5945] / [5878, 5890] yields 399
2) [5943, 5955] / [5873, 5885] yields 423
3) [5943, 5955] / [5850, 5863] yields 435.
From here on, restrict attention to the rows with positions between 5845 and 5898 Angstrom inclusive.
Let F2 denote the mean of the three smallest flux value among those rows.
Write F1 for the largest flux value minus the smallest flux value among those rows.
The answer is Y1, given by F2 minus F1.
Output 4.2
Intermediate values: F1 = 6.5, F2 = 11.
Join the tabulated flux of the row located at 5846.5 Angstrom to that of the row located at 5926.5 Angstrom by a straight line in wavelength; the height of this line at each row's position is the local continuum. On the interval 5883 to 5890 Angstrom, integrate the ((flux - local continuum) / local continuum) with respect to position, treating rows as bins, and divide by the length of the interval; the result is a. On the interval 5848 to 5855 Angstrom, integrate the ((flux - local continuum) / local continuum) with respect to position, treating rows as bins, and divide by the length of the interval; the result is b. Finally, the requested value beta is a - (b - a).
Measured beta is -0.16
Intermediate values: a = -0.08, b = -0.002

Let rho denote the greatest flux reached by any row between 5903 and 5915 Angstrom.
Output 15.39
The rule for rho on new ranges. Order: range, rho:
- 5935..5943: 15.31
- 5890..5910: 15.39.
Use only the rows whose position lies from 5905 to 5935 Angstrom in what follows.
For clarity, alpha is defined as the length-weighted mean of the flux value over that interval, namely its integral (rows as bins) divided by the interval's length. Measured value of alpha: 13.8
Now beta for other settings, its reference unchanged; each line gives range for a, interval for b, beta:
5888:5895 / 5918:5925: -0.42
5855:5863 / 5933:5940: -0.01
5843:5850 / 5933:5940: -0.21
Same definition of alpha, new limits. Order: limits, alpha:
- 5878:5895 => 12.6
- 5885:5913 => 13.4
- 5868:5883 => 15.1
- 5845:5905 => 14.3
